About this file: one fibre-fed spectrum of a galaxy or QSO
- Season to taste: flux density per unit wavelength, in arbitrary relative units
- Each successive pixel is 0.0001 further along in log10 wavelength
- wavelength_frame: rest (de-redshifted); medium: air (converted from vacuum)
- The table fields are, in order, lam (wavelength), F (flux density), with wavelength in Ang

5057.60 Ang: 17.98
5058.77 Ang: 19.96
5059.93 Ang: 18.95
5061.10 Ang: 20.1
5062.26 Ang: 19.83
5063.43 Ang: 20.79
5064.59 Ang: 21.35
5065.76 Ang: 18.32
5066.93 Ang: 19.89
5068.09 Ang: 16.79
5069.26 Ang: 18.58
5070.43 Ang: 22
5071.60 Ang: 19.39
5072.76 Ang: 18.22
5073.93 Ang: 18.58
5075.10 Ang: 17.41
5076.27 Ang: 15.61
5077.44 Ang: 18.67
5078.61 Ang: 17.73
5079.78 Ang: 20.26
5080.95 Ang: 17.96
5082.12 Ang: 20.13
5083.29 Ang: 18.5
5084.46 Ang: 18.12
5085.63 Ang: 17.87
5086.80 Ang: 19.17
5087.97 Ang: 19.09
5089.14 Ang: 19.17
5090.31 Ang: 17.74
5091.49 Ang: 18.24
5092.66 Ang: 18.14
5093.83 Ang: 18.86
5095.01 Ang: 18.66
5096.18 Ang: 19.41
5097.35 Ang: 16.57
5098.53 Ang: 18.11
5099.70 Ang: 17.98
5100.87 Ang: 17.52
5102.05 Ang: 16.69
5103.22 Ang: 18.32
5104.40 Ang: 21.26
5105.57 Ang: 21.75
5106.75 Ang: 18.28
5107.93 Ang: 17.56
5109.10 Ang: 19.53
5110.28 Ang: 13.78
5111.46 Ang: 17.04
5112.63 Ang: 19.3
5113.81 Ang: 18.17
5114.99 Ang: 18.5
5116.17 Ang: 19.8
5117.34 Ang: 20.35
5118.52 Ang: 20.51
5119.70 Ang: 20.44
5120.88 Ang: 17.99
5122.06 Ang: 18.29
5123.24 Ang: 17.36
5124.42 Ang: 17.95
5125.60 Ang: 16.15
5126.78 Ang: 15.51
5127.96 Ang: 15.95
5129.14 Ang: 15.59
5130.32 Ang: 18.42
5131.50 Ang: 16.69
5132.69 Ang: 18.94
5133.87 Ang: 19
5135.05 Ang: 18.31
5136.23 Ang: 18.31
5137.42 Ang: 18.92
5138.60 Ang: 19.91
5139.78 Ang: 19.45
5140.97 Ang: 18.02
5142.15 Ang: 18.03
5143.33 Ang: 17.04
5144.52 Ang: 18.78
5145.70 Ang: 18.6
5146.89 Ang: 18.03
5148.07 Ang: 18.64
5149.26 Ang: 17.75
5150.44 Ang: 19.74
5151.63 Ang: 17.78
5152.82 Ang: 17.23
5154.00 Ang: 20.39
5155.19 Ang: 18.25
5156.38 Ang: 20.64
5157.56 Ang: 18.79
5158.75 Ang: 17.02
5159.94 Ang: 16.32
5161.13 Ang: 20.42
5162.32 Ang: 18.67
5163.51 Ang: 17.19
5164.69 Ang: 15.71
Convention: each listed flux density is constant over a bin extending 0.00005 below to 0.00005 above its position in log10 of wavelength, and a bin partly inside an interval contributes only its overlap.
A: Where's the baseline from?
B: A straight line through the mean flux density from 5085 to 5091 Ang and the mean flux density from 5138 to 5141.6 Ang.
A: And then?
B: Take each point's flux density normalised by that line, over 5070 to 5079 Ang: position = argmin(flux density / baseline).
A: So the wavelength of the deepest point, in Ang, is 5076.27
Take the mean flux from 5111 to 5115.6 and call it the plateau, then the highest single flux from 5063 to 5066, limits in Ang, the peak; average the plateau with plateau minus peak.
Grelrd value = 7.6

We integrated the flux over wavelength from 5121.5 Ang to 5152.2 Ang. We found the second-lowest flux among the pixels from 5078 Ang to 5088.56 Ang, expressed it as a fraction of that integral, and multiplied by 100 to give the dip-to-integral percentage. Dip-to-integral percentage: 3.2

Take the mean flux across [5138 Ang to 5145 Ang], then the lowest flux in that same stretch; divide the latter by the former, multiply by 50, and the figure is 46.0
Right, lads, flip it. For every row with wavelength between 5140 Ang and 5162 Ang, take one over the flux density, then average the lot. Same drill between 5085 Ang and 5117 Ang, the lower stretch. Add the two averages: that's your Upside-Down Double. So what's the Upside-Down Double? 0.109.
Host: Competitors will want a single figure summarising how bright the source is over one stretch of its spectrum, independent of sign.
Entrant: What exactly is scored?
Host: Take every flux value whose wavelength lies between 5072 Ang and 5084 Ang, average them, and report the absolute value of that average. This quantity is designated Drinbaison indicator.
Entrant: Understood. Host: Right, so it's 18.3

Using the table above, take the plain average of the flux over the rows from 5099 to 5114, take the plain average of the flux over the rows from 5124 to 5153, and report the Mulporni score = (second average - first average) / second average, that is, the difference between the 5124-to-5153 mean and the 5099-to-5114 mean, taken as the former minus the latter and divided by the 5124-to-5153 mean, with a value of -0.016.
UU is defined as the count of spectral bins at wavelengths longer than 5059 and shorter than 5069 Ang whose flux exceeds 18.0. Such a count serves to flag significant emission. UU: 7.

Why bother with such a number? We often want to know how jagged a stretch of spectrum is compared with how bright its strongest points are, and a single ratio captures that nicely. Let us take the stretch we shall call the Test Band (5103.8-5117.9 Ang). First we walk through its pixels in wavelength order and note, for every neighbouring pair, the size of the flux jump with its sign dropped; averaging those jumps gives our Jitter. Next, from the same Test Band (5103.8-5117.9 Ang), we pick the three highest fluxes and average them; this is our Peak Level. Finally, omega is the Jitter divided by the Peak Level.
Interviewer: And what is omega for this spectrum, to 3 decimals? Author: 0.091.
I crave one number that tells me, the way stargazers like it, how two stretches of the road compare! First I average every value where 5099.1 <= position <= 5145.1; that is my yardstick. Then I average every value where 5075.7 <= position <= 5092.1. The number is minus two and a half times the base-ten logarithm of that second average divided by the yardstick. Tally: -0.012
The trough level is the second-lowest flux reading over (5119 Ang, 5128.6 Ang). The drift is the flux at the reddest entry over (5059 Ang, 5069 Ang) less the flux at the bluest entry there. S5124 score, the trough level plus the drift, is 14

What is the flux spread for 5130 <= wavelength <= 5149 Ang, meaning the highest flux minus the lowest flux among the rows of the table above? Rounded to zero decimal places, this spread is 3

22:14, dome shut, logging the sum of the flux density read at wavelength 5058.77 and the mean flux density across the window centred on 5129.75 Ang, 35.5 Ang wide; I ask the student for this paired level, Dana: 38.2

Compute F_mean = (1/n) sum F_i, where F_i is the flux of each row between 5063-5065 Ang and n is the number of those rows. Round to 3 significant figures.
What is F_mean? 21.1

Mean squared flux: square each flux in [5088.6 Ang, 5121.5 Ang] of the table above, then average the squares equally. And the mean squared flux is 347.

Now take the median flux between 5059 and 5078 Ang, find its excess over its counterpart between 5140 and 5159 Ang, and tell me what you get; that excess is 0.67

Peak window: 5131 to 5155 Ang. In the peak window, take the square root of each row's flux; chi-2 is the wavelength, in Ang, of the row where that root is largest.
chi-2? 5154.00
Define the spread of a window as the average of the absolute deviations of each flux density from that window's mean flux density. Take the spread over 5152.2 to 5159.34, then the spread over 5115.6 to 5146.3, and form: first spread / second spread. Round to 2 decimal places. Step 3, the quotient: 1.10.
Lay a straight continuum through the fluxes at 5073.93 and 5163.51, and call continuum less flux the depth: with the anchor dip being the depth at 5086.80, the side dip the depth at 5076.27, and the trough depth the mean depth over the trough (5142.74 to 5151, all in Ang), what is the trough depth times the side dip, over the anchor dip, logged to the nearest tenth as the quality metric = 3.4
